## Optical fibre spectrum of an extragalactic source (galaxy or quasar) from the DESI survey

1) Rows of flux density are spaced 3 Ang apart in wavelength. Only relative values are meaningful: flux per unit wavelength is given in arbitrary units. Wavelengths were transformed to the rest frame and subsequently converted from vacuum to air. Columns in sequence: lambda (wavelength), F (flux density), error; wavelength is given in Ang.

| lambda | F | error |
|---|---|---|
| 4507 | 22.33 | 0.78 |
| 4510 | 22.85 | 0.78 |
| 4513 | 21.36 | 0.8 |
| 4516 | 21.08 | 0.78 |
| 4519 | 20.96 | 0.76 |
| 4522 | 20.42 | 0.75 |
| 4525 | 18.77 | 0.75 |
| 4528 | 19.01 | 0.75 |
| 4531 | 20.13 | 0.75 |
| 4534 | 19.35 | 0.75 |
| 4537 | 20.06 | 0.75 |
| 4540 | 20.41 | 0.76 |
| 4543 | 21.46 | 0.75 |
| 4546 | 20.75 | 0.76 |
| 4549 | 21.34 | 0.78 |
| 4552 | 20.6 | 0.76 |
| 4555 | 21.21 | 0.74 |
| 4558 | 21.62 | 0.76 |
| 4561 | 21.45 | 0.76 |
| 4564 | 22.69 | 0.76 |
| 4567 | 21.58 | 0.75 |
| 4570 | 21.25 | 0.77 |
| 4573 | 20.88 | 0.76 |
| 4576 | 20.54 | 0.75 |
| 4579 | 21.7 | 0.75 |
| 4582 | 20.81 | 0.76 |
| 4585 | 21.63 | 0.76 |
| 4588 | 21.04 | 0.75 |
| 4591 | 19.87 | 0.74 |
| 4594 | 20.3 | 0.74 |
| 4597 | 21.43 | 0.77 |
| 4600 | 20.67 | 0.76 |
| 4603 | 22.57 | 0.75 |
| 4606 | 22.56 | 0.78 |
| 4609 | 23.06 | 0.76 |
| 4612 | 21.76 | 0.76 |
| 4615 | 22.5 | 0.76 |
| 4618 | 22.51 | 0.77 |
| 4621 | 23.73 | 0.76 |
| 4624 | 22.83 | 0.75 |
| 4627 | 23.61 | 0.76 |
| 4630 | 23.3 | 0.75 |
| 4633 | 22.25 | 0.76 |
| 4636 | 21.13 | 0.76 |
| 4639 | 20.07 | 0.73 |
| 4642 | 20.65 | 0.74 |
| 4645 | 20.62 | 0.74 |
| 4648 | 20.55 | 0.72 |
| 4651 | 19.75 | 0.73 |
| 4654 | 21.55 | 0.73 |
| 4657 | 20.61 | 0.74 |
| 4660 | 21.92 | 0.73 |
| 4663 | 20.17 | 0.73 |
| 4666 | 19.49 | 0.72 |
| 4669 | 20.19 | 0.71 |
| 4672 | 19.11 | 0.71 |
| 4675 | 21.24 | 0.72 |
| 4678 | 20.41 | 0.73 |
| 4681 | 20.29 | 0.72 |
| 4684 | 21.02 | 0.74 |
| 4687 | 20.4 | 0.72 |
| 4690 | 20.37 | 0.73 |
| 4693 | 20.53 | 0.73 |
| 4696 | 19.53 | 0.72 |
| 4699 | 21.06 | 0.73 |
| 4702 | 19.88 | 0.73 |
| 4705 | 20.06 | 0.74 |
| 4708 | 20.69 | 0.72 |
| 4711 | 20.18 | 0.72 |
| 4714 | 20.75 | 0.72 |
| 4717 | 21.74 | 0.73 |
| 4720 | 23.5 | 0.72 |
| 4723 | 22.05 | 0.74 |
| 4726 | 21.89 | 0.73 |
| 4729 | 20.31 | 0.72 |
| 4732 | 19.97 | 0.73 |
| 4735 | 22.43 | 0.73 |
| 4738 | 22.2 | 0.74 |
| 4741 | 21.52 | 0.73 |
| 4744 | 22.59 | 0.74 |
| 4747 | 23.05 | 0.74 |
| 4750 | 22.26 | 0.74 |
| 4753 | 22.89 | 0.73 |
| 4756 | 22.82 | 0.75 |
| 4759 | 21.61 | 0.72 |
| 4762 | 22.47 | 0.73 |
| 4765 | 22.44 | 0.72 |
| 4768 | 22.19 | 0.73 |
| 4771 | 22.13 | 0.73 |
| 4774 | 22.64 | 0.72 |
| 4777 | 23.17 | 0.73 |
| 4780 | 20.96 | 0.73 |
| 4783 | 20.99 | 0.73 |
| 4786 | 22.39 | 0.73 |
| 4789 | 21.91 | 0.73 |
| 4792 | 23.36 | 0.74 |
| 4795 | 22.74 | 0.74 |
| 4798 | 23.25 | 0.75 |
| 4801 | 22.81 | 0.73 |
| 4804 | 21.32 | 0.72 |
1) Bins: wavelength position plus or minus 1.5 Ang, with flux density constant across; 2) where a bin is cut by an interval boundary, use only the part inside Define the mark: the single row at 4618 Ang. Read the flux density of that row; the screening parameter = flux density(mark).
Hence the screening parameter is 22.51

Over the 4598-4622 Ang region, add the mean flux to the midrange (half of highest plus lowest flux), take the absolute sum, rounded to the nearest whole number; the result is 45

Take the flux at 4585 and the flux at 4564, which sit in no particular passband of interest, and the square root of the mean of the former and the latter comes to 4.71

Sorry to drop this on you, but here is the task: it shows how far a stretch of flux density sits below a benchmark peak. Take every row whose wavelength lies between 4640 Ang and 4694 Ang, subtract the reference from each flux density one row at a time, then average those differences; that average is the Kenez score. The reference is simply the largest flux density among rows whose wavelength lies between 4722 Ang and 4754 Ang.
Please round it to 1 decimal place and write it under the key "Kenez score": -2.6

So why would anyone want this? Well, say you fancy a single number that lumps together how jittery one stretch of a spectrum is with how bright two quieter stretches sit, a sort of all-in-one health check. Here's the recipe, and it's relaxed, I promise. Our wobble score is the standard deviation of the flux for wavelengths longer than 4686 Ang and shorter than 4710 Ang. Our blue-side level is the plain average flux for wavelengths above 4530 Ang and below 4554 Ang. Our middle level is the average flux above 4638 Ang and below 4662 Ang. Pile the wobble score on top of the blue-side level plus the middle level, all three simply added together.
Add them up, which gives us 41.7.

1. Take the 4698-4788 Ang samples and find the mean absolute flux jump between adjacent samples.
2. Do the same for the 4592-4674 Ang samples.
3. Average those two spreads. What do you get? 0.827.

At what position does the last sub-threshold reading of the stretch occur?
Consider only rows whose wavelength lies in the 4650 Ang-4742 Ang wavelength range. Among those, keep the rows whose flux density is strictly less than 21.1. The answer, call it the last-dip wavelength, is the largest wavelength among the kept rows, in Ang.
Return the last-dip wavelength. 4732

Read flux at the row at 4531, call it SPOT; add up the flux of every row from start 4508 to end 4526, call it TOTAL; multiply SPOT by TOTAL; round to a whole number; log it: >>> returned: 2525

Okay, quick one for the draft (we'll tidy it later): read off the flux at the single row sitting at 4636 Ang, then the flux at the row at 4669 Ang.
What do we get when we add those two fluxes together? 41.3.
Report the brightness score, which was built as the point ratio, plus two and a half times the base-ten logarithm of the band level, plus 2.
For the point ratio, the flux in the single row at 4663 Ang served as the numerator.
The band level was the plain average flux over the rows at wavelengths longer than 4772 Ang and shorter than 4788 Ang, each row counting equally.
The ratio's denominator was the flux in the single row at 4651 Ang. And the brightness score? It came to 6.38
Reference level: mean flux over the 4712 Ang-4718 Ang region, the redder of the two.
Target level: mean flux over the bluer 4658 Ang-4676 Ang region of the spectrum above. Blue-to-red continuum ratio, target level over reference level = 0.96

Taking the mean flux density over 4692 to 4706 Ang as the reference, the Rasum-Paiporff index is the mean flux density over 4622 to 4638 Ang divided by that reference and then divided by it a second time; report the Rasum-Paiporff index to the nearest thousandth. 0.055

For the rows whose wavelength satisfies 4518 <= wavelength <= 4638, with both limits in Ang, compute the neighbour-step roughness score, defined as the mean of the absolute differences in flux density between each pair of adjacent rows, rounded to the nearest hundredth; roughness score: 0.77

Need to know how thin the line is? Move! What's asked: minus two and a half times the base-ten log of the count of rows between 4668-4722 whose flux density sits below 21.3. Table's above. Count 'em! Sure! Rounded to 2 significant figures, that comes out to -3.0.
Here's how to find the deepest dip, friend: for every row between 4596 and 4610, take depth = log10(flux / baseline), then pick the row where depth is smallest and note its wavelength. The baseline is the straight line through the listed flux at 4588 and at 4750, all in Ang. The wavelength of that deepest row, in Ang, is 4600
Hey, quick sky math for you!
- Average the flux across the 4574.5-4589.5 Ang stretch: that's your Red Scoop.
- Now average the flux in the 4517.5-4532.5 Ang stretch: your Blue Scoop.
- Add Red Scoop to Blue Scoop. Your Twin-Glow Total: 41.0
